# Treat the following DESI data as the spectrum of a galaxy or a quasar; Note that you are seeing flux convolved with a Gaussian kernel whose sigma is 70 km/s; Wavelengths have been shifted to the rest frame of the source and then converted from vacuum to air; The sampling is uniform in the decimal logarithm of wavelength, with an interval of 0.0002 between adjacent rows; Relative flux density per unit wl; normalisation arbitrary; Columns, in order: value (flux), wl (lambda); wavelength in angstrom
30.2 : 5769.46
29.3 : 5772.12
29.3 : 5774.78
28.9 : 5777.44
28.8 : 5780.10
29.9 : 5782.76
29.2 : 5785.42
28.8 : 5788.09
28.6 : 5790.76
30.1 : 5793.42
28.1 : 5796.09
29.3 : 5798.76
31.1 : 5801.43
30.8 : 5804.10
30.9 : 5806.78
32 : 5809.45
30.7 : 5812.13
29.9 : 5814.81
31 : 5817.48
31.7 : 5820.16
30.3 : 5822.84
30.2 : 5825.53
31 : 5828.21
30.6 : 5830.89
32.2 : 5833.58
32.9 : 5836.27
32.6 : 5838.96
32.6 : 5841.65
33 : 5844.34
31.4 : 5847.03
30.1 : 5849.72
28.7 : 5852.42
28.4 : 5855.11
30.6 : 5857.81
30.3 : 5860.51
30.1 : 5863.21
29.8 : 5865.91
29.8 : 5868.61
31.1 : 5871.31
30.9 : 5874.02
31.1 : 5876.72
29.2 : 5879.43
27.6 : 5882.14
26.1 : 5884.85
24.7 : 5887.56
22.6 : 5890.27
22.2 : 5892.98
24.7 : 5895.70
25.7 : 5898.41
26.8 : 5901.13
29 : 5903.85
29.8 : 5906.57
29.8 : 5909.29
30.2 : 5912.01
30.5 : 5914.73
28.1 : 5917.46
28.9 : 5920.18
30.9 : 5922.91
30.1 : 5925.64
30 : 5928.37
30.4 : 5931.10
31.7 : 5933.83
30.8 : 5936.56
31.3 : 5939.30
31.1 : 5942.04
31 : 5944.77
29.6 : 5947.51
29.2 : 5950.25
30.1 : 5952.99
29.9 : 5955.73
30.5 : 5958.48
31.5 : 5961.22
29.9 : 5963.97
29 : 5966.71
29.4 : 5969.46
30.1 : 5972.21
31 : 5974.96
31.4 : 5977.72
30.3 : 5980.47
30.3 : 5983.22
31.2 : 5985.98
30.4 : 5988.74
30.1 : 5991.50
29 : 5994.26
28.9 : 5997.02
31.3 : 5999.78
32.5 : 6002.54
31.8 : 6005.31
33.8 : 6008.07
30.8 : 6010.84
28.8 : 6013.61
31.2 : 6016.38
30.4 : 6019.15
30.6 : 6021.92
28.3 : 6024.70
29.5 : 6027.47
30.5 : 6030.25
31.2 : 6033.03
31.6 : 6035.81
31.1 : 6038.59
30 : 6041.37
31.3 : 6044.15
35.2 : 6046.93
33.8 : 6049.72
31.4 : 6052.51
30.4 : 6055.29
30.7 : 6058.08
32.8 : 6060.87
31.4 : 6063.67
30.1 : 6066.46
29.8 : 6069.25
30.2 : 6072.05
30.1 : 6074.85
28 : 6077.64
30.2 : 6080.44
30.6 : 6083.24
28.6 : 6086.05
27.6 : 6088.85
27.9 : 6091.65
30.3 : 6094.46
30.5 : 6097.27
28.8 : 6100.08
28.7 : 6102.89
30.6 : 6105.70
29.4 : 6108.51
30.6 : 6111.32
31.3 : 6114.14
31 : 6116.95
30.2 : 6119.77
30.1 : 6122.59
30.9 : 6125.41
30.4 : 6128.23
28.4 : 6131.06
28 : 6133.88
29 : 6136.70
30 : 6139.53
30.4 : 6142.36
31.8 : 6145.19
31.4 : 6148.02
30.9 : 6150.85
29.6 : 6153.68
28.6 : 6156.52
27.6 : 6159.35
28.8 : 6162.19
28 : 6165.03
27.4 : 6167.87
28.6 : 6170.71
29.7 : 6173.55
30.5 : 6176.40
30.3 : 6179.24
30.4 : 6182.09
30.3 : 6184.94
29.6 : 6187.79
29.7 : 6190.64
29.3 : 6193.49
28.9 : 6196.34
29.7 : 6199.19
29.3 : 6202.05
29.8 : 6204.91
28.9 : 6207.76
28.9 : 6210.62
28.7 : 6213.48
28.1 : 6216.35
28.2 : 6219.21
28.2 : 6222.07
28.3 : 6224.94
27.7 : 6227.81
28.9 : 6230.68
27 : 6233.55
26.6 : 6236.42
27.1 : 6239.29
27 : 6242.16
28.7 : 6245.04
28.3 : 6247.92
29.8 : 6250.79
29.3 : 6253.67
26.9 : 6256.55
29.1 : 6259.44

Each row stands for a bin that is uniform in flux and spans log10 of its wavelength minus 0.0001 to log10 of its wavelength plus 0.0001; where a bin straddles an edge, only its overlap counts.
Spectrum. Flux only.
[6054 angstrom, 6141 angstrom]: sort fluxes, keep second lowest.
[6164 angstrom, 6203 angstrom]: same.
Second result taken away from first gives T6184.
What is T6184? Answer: -0.1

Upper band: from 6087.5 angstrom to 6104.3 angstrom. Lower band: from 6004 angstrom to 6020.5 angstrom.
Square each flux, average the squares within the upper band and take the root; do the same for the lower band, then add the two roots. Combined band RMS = 60.2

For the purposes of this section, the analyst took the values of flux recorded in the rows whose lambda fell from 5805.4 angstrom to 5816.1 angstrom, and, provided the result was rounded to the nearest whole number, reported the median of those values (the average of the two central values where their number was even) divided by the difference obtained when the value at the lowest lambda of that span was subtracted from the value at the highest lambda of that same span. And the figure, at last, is -31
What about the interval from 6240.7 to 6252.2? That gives 10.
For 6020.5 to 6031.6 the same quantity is -300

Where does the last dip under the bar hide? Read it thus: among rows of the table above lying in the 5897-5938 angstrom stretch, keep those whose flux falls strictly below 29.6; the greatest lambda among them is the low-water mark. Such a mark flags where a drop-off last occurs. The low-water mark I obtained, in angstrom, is 5920.18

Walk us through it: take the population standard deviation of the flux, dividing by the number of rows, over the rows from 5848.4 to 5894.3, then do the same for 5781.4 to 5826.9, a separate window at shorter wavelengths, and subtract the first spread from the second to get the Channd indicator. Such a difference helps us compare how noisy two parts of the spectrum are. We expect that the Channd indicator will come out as -1.7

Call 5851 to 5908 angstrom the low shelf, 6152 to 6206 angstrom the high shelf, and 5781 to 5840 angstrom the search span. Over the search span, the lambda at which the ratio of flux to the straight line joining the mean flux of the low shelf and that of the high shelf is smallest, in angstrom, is 5796.09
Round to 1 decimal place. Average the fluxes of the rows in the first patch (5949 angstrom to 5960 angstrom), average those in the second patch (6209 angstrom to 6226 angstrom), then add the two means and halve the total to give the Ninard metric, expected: 29.2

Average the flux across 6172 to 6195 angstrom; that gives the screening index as 30.0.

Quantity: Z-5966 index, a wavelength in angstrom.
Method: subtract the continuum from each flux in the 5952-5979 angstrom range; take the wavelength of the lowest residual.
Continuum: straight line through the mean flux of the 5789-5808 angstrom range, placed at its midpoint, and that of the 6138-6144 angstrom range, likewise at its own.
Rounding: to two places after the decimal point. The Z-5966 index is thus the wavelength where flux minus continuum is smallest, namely 5966.71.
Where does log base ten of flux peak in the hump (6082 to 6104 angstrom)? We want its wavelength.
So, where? 6083.24 angstrom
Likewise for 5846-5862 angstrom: 5847.03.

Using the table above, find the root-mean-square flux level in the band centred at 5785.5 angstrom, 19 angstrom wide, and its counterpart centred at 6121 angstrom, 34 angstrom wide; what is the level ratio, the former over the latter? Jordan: 0.97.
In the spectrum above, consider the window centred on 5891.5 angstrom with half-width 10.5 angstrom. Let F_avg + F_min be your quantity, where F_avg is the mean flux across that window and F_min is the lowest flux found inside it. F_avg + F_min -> 47.2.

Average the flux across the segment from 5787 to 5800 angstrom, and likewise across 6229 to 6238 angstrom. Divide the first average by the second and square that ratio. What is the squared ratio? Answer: 1.11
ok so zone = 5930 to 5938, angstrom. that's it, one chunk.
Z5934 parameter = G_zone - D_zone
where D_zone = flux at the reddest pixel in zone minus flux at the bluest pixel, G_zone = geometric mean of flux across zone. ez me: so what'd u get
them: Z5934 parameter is 30.6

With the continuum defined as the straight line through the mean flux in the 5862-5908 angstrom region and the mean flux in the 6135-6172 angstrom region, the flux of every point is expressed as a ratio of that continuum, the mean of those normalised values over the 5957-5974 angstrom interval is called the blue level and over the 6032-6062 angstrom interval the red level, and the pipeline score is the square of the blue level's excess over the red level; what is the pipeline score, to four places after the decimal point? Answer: 0.0016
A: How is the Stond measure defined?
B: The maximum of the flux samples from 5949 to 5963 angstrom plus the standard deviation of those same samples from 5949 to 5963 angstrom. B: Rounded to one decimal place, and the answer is 32.3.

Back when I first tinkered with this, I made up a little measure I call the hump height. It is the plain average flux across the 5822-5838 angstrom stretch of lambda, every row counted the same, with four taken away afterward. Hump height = 27.2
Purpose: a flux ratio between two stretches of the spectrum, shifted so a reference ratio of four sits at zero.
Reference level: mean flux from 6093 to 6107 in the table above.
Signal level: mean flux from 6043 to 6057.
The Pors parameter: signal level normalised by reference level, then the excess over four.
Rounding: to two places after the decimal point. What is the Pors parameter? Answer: -2.91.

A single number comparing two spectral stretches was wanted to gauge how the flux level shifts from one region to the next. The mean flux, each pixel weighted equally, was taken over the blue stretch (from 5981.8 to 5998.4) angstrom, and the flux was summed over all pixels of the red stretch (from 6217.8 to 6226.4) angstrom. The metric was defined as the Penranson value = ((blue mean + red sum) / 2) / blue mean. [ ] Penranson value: 1.9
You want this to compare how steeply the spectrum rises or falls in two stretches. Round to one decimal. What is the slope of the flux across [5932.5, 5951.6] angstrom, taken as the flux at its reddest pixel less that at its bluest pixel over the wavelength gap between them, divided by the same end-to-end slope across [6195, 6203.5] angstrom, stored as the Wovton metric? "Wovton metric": -2.2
